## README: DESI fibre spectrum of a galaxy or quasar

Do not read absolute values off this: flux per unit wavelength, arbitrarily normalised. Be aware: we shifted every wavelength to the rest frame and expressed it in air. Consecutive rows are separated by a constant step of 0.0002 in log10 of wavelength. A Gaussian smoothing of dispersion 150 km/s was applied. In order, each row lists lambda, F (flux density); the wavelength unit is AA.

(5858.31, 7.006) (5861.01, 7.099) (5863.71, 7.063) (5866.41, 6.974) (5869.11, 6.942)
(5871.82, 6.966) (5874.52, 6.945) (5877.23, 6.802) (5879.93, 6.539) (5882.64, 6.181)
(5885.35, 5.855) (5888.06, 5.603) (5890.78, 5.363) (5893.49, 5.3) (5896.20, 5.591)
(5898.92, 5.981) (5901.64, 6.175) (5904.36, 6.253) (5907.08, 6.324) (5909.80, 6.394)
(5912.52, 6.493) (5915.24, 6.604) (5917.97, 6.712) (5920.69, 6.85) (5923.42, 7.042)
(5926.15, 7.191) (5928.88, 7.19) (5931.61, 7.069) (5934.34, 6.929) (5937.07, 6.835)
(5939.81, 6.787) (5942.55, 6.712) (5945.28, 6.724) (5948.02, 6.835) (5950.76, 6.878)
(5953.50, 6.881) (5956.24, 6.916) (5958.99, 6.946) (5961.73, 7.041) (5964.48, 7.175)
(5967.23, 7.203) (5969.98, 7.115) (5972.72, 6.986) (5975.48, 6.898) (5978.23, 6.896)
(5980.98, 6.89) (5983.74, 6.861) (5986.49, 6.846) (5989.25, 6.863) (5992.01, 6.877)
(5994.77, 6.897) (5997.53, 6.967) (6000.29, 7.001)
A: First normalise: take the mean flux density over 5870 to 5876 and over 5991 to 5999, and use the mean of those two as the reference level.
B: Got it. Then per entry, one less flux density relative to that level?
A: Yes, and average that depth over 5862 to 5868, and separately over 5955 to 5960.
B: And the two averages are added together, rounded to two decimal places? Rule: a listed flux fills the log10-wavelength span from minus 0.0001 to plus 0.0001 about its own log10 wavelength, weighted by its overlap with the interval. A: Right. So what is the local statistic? -0.01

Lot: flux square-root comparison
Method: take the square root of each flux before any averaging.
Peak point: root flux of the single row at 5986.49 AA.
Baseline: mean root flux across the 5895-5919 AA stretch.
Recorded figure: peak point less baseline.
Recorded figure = 0.11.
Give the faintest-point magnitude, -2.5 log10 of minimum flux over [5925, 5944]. -2.07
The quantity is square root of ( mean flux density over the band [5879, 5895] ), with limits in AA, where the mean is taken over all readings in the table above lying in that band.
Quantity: 2.41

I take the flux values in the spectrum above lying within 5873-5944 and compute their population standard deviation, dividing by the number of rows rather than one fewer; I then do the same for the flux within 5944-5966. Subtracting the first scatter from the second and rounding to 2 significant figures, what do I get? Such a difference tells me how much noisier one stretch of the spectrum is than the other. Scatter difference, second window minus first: -0.42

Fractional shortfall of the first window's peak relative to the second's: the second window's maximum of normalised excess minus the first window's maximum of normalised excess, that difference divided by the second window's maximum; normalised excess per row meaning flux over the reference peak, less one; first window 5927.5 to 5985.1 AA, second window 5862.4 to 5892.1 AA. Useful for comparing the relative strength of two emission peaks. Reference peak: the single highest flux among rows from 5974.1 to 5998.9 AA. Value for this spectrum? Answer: -1.5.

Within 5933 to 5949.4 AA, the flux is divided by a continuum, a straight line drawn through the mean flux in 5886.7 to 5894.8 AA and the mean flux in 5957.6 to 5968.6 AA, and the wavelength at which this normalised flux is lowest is 5945.28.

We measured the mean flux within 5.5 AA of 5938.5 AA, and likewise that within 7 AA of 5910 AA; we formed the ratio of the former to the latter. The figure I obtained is 1.06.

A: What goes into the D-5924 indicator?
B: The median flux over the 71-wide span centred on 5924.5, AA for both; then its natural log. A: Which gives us 1.91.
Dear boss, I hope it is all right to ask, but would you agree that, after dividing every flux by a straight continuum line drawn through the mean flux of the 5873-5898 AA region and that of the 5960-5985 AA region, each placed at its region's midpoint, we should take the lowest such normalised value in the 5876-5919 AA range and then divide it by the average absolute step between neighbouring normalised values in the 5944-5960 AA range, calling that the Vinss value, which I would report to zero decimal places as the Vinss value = 234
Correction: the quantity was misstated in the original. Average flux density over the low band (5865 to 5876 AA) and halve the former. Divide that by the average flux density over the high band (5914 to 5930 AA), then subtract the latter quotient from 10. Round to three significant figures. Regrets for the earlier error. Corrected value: 9.50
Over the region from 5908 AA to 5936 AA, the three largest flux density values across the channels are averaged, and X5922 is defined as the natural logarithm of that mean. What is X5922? 1.97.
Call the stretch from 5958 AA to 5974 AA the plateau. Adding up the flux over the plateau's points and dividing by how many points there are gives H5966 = 7.08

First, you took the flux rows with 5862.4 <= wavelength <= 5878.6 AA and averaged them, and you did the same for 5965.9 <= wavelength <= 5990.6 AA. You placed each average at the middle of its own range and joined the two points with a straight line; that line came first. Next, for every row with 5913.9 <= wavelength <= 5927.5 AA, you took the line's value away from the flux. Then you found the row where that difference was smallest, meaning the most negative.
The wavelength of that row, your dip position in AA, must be 5915.24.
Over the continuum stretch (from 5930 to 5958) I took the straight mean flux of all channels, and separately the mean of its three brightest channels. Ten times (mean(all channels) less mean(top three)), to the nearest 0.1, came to -1.1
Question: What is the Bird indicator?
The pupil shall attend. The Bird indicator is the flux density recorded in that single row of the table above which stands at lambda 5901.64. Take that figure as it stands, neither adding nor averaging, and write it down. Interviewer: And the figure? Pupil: 6.175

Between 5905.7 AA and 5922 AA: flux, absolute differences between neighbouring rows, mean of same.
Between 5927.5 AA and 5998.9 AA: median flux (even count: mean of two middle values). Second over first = 66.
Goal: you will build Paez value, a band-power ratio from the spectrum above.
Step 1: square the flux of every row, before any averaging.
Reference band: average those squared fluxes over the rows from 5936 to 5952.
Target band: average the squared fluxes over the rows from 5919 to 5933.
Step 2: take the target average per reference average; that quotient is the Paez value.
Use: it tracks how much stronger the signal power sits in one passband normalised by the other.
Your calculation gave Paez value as 1.08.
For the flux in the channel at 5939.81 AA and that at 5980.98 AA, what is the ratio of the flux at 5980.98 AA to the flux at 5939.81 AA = 1.02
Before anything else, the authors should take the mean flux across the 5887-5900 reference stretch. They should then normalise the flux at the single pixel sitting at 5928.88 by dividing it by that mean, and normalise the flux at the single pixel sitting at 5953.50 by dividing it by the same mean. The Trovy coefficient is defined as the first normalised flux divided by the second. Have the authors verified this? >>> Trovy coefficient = 1.04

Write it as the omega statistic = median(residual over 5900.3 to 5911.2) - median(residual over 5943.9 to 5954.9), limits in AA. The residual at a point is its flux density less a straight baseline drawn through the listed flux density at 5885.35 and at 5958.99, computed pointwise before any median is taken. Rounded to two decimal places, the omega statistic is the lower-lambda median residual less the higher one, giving 0.10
